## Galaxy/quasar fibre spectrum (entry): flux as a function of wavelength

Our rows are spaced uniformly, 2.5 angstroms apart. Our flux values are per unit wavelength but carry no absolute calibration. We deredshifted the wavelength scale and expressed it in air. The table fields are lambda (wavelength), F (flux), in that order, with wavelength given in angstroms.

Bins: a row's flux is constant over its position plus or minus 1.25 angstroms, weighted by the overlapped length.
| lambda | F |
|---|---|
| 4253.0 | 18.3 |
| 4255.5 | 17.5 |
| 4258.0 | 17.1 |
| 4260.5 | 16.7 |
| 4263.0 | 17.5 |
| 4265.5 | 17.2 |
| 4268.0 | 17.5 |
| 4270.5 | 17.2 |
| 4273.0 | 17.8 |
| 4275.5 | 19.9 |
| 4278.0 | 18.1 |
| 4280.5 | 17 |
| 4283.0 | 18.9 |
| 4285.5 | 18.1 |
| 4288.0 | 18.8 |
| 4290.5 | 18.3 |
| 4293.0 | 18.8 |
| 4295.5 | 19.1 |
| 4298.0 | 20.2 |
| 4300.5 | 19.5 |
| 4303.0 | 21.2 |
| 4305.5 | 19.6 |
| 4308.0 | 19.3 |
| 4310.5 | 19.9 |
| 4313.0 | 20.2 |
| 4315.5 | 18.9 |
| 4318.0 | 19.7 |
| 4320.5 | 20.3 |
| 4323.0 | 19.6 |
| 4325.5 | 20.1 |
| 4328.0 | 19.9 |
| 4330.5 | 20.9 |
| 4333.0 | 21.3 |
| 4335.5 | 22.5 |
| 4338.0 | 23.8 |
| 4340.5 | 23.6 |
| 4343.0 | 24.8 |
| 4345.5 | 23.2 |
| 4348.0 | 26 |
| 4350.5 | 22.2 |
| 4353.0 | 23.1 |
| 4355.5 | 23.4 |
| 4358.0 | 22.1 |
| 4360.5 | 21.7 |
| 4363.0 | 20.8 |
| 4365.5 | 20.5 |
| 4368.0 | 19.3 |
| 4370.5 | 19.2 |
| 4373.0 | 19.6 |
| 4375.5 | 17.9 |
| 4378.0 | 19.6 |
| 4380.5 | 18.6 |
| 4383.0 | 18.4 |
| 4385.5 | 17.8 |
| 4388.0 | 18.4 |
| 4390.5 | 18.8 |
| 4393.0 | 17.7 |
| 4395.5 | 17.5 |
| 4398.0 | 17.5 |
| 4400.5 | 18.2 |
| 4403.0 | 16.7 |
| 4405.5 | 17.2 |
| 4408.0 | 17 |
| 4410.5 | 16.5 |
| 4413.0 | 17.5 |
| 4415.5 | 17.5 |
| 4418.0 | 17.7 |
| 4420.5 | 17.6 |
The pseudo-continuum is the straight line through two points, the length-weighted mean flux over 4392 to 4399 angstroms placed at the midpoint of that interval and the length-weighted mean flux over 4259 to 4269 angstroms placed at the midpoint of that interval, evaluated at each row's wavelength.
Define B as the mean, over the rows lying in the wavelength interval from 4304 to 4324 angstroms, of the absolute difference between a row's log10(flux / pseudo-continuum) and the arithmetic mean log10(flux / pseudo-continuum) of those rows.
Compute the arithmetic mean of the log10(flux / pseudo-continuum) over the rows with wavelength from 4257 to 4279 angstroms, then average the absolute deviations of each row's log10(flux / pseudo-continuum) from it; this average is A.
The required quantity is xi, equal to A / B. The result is 2.0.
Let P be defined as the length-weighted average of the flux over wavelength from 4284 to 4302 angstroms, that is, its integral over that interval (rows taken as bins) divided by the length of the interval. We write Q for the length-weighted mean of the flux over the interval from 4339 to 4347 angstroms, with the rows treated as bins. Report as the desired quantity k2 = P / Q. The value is 0.79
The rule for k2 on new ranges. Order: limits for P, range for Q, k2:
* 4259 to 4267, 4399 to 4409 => 0.99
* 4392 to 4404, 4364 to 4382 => 0.91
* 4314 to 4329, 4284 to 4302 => 1.04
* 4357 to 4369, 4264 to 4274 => 1.20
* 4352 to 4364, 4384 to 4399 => 1.24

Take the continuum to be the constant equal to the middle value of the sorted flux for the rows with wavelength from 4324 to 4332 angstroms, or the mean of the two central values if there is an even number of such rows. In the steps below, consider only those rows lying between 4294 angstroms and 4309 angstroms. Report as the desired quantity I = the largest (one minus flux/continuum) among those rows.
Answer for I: 0.050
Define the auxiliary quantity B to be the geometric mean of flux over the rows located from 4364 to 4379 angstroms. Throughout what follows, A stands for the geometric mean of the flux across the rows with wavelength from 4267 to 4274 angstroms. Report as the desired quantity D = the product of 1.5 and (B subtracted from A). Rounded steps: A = 17.5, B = 19.3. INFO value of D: -2.8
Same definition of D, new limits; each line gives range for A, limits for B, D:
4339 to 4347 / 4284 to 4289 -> 8.1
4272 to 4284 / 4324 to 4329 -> -2.5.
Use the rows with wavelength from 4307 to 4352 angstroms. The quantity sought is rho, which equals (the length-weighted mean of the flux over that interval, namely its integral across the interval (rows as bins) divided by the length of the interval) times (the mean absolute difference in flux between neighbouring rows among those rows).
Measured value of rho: 23.4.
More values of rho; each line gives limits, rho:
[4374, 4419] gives 10.9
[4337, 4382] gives 25.2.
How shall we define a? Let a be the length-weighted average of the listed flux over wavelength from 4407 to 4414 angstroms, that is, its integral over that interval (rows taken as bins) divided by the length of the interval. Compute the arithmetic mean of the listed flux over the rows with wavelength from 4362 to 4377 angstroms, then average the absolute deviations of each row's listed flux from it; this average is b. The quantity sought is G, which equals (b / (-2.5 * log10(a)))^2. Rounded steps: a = 17.0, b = 0.75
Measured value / 0.059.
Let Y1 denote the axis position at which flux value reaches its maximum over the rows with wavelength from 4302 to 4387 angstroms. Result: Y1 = 4348.0 angstroms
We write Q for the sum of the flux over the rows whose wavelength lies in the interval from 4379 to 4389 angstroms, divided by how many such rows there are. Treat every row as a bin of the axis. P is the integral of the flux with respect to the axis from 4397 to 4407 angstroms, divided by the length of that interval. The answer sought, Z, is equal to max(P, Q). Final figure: 18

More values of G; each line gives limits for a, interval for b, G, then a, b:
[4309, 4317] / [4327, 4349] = 0.228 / 19.7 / 1.55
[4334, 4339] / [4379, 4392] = 0.005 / 23.0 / 0.24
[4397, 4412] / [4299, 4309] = 0.044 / 17.2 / 0.65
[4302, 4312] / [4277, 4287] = 0.025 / 20.0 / 0.51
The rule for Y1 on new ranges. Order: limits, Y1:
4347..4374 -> 4348.0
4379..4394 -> 4390.5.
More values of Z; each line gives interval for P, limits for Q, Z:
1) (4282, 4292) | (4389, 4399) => 19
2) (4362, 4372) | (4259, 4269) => 20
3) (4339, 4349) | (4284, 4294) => 24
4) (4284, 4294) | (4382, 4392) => 19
